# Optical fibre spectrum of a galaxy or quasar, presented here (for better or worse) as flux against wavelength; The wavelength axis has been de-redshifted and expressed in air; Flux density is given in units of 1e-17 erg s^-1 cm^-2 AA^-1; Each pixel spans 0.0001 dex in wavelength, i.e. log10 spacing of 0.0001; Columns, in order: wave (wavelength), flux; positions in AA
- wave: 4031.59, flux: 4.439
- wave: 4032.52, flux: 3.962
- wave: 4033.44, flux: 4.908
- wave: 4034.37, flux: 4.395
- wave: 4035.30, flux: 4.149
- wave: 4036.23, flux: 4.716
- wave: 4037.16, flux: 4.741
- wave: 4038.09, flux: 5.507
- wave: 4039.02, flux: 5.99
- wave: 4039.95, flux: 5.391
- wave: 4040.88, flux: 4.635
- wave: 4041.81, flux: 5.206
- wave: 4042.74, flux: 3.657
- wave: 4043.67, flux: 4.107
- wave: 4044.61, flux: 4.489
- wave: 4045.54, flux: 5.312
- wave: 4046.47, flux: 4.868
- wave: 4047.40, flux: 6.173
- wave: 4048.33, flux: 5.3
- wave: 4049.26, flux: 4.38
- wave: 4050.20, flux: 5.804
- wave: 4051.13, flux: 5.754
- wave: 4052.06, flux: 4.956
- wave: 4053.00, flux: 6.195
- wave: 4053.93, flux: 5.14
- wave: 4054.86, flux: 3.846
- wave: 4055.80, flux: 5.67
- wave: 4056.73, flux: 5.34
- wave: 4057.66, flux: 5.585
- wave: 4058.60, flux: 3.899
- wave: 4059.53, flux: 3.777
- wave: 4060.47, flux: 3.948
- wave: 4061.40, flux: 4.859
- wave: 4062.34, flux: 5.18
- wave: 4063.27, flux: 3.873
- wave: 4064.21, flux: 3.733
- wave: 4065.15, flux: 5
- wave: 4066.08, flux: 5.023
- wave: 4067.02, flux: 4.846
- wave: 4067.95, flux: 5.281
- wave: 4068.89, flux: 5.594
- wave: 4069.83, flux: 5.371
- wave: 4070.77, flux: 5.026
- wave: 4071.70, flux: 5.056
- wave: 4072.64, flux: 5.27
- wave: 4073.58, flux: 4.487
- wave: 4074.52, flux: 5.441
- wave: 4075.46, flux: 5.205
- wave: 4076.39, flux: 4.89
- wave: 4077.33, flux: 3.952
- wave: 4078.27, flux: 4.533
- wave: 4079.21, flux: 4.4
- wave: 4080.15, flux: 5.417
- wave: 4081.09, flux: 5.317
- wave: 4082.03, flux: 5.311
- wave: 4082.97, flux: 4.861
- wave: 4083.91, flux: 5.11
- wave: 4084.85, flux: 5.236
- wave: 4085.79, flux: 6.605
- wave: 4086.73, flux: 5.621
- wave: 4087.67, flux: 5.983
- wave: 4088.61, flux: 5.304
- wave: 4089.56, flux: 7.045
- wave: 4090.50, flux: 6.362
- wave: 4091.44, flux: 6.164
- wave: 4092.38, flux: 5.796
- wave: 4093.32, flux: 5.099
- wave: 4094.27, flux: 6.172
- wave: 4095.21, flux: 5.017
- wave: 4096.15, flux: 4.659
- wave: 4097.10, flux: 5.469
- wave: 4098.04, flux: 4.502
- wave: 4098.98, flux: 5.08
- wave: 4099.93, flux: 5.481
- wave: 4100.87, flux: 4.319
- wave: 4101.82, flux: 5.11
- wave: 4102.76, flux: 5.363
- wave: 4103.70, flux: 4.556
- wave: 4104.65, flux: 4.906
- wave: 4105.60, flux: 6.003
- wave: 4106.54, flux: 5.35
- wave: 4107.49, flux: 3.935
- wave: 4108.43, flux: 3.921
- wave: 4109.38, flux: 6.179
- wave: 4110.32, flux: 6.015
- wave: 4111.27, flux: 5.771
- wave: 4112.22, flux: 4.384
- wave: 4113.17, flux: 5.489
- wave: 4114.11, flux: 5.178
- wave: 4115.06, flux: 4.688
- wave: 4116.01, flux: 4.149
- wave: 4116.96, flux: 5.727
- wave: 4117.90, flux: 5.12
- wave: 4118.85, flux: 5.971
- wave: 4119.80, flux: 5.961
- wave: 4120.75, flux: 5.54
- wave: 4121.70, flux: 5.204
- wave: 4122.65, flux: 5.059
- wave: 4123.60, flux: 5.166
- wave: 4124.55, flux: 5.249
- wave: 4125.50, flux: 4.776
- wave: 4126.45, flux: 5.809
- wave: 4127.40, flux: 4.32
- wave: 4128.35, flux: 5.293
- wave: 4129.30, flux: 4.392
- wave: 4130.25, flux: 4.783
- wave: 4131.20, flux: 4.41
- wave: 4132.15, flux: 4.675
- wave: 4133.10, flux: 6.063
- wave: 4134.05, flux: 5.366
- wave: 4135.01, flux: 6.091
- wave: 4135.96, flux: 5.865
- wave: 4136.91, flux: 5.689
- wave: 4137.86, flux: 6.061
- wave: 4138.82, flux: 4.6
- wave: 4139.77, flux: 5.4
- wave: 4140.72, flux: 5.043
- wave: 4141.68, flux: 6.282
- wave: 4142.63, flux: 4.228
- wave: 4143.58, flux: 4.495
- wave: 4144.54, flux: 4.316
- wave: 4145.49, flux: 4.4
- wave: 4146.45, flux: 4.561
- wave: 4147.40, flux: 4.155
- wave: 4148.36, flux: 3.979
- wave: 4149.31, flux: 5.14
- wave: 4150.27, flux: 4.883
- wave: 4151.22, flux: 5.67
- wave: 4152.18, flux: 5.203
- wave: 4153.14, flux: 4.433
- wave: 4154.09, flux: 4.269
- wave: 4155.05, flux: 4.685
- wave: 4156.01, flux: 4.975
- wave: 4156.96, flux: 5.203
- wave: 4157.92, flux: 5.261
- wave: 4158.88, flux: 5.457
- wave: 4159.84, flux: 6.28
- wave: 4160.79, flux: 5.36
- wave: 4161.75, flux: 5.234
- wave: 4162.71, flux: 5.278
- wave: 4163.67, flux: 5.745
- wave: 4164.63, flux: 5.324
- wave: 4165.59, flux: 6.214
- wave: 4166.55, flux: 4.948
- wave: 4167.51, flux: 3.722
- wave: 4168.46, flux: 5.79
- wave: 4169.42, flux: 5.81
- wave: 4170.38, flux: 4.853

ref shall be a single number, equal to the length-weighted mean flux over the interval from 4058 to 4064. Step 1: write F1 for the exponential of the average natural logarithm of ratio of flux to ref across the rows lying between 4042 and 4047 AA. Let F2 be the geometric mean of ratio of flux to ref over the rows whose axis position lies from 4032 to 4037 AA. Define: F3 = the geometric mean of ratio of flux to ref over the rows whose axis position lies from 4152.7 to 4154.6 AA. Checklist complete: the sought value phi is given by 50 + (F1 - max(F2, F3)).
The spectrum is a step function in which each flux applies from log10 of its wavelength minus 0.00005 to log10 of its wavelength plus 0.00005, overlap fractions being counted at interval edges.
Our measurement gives 50.0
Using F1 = 1.04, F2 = 1.04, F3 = 1.02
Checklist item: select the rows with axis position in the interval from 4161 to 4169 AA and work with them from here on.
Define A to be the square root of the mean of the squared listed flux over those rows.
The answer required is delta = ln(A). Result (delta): 1.67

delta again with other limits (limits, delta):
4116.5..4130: 1.66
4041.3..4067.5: 1.59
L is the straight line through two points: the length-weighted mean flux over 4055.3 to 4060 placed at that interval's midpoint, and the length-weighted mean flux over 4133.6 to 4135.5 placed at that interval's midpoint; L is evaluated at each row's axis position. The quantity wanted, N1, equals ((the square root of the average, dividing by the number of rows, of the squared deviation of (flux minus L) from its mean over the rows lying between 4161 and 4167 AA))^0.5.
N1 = 0.64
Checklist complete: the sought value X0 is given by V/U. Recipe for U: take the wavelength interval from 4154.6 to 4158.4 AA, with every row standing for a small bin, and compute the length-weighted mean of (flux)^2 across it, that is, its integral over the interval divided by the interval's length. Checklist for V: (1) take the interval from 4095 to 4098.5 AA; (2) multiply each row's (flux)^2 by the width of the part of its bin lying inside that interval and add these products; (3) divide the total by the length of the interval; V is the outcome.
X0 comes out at 1.0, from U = 25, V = 24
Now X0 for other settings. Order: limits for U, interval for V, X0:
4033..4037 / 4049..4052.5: 1.4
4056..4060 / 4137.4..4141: 1.2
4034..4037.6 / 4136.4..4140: 1.5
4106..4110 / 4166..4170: 1.1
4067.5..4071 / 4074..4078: 0.8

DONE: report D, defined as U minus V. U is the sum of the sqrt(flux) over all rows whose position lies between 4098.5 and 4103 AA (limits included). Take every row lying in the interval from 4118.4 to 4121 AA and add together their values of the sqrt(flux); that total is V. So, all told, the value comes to 4.0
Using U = 11.2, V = 7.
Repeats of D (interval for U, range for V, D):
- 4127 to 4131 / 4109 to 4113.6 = -3.1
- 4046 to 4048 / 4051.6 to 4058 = -11.3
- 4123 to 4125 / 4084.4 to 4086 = -0.3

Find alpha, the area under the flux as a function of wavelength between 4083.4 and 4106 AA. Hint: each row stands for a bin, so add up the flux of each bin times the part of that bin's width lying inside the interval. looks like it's 123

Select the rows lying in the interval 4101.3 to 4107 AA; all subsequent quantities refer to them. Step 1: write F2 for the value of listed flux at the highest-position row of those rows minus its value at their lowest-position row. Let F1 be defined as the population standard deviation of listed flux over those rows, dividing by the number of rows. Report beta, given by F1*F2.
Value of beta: 0.11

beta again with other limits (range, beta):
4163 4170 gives 0.05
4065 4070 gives 0.09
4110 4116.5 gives -1.23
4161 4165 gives 0.02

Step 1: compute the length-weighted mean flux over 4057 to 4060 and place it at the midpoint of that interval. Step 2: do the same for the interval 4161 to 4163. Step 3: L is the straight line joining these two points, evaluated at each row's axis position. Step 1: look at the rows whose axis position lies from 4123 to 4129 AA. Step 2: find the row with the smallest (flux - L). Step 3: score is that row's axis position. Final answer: 4127.40 AA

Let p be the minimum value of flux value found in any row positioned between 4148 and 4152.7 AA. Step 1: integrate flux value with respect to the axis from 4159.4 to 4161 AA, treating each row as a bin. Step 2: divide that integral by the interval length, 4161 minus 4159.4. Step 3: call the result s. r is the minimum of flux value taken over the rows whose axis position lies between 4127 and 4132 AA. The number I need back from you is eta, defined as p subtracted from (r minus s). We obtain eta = -5.6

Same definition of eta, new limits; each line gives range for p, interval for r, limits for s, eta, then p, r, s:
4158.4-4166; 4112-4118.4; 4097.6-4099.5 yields -5.9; 5.234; 4.149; 4.8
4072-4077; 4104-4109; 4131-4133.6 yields -5.7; 4.487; 3.921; 5.1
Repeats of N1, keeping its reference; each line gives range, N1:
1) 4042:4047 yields 0.75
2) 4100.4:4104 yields 0.64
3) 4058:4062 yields 0.65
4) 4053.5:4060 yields 0.90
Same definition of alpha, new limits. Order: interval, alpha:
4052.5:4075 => 110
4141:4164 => 114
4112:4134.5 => 115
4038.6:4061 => 111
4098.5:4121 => 116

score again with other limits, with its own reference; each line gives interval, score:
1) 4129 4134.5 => 4129.30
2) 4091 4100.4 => 4098.04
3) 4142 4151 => 4148.36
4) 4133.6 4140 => 4138.82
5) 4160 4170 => 4167.51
